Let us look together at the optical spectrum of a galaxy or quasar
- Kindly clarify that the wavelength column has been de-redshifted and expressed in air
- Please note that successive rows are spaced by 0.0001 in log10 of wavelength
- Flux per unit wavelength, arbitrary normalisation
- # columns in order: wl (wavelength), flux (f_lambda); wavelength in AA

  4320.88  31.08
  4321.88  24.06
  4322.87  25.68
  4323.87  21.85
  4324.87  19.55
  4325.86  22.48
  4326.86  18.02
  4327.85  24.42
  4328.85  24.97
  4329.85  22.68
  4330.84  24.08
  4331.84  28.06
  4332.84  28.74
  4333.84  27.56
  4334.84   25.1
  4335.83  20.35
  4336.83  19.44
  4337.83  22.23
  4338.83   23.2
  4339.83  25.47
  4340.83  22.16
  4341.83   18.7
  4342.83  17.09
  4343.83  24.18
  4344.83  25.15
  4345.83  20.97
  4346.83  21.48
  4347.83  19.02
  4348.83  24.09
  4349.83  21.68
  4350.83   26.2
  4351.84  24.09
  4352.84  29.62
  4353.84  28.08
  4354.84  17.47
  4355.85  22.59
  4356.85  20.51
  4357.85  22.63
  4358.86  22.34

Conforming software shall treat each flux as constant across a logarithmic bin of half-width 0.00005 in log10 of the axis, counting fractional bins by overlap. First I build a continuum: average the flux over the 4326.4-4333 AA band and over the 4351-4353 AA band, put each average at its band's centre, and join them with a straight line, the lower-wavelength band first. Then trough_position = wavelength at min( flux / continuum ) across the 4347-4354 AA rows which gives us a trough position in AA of 4347.83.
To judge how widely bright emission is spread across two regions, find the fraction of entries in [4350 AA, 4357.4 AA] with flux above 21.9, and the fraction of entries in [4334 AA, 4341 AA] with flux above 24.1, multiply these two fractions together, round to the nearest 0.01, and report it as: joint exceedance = 0.20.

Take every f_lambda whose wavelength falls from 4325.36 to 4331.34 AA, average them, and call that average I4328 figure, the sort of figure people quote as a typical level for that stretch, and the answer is 22.8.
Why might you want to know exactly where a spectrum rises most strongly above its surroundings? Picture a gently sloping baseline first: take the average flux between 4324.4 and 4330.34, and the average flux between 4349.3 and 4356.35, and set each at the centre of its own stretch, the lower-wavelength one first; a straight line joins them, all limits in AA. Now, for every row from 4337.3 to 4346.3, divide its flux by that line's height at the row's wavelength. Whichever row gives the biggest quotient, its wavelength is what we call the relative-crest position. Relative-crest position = 4339.83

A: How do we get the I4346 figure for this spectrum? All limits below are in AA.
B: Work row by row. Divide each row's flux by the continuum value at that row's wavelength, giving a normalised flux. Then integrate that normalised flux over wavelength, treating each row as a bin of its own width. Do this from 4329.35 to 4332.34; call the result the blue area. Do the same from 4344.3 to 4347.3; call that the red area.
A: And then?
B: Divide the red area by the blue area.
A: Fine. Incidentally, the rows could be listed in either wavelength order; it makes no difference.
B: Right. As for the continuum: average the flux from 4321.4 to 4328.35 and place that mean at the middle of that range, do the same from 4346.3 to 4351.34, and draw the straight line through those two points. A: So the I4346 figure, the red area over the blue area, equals 0.90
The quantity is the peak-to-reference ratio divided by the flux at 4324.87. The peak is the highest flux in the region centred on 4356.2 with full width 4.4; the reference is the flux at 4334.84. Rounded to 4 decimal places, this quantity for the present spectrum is 0.0461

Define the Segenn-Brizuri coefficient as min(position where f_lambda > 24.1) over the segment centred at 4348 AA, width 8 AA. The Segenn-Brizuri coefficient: 4344.83 AA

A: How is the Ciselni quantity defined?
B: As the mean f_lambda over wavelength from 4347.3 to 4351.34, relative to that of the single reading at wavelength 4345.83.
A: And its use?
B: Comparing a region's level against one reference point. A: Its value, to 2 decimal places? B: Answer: 1.08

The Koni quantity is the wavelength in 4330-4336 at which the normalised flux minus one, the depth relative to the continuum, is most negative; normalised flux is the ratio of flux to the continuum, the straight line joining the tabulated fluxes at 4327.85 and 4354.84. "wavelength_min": 4335.83 AA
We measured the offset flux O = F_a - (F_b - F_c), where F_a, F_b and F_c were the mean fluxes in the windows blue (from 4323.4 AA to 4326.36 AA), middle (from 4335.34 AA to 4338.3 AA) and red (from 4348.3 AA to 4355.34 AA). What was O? 25.1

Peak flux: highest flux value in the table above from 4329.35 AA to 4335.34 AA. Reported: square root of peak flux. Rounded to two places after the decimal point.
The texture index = 5.36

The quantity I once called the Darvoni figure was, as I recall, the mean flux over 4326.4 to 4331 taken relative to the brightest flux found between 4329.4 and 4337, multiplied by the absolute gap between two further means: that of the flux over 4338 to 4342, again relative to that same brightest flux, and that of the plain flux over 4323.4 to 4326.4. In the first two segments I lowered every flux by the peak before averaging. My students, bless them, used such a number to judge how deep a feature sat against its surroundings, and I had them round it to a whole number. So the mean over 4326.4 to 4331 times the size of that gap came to -163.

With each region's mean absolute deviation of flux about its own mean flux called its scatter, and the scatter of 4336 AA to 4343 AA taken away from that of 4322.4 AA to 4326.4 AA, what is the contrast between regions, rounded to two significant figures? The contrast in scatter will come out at -0.69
